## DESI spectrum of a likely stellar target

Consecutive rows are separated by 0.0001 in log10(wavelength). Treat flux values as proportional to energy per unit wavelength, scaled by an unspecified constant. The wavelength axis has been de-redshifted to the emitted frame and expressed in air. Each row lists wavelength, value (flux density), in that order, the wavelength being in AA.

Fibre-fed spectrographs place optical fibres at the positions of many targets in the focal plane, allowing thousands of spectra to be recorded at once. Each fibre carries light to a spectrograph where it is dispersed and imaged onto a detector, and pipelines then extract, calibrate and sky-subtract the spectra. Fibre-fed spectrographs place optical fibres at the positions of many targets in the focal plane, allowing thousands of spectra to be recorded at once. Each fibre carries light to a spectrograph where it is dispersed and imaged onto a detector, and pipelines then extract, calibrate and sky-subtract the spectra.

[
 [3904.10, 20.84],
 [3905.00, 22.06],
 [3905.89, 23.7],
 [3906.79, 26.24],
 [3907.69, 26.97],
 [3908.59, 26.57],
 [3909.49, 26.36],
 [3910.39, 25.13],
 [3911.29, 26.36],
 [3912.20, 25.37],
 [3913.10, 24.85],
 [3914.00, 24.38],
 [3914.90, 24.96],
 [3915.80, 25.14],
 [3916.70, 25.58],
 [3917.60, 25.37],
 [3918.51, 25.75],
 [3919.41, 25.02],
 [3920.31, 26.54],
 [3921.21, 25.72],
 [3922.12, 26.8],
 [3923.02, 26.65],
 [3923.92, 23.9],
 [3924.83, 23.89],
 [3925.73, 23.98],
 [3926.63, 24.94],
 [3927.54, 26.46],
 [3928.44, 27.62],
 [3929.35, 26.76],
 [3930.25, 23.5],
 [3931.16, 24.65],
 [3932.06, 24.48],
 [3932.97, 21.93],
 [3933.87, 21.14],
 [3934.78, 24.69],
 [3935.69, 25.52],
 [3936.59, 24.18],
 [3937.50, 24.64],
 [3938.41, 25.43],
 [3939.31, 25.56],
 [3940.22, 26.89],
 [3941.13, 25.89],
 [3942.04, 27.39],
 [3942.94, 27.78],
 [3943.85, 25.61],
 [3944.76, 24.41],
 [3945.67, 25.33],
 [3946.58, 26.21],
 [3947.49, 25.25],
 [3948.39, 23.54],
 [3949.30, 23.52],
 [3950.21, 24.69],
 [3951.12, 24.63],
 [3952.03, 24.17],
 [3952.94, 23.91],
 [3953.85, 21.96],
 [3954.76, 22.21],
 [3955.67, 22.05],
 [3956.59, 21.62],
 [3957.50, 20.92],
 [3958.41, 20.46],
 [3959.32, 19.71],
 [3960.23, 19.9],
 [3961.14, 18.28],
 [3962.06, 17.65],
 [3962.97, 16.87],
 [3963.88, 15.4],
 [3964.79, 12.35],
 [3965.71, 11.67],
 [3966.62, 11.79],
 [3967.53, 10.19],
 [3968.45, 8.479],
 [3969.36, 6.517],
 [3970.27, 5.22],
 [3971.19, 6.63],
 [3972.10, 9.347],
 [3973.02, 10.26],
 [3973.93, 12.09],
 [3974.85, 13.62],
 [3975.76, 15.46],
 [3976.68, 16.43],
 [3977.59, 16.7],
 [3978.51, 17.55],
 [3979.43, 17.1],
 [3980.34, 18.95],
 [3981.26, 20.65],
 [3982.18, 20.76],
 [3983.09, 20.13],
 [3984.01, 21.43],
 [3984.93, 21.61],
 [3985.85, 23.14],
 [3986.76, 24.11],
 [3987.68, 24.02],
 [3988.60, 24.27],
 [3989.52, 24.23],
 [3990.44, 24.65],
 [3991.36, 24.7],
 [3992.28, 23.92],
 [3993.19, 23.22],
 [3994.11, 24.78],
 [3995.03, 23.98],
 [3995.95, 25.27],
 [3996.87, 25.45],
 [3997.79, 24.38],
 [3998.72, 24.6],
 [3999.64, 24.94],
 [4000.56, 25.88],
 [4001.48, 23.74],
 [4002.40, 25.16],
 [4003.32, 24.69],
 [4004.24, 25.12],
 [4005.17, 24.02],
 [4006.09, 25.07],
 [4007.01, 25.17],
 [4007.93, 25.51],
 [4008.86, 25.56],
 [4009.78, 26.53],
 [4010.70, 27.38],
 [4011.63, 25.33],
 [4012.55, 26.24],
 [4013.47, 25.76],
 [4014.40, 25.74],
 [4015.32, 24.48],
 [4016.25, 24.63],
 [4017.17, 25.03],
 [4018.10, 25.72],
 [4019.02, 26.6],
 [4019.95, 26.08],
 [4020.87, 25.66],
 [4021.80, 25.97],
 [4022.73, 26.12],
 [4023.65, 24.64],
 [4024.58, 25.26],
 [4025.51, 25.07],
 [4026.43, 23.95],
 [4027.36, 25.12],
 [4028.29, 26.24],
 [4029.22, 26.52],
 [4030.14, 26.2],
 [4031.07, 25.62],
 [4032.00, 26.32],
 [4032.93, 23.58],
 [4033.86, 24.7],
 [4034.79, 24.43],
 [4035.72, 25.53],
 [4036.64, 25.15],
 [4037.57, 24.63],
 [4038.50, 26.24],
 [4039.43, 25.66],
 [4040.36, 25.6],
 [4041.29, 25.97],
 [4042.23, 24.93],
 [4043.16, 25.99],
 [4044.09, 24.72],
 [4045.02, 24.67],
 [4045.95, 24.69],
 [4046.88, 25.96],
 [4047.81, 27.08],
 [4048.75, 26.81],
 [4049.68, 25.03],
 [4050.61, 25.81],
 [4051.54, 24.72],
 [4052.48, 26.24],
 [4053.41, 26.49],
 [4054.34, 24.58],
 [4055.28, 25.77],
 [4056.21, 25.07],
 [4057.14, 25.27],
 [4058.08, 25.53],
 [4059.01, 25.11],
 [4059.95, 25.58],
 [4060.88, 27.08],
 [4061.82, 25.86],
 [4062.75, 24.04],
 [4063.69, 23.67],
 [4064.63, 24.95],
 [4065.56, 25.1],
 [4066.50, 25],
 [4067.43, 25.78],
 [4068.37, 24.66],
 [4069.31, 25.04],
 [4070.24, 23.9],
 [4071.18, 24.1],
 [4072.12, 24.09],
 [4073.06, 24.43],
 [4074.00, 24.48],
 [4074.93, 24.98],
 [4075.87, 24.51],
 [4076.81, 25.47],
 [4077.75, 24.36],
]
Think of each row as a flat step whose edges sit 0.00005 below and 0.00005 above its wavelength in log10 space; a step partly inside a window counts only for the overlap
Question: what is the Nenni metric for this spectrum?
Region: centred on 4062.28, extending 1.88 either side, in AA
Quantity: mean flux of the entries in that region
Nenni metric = 25.2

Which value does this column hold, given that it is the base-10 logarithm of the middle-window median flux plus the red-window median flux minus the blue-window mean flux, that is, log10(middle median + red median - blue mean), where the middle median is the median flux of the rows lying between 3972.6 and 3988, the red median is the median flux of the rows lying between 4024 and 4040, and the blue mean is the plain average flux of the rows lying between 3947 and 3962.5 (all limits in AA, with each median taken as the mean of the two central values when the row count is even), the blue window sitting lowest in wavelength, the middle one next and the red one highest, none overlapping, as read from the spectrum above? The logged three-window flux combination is 1.35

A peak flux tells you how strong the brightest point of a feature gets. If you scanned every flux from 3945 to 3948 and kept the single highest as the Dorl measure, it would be 26.21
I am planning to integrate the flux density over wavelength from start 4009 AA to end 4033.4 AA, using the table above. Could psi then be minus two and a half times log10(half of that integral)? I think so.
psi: -6.2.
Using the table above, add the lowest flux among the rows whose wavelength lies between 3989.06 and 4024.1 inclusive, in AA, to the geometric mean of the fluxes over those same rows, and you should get 48.4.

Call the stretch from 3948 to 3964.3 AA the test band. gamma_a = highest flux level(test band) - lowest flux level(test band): 9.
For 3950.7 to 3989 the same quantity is 19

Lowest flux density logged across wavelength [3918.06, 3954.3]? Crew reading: 21.14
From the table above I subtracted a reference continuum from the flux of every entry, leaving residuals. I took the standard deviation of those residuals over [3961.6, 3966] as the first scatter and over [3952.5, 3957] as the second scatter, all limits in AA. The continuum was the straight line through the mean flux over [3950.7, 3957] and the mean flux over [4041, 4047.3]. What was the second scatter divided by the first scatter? 0.3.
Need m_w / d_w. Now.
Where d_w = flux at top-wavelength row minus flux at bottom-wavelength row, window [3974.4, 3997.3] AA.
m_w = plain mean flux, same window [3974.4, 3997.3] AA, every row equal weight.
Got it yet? 2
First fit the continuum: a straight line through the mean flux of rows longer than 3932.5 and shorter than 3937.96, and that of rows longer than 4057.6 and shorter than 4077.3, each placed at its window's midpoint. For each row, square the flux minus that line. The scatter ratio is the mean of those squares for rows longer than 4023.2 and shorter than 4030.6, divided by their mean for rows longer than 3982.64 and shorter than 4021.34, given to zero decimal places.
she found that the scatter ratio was 1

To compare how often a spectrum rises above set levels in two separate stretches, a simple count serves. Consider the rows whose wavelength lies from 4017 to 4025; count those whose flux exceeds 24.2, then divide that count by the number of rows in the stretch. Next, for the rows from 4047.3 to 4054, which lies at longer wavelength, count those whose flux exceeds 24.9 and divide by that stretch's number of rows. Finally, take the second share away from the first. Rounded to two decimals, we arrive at 0.14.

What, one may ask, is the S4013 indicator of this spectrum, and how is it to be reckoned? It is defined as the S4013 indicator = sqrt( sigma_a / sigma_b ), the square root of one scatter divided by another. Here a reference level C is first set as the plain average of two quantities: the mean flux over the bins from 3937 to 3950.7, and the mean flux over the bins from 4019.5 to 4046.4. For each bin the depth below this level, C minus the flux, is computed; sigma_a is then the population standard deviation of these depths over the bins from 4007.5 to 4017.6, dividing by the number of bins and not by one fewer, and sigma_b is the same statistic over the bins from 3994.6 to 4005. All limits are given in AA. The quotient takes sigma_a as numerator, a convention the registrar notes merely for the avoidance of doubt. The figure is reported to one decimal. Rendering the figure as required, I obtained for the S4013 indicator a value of 1.1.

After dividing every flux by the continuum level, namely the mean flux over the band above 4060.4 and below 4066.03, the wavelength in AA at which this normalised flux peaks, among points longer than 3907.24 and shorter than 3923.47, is 3907.69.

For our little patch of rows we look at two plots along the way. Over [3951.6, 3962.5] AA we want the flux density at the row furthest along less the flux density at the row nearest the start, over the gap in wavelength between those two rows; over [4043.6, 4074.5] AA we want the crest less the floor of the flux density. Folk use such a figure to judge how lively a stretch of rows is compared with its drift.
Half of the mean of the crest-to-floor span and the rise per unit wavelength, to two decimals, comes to 0.69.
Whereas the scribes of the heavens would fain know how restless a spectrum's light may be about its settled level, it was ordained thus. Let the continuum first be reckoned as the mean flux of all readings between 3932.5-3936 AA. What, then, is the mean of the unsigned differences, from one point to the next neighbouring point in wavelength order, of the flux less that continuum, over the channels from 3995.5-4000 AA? 0.45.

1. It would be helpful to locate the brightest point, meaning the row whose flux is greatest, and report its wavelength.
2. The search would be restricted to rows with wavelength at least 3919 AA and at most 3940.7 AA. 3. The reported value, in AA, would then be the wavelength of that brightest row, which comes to 3928.44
